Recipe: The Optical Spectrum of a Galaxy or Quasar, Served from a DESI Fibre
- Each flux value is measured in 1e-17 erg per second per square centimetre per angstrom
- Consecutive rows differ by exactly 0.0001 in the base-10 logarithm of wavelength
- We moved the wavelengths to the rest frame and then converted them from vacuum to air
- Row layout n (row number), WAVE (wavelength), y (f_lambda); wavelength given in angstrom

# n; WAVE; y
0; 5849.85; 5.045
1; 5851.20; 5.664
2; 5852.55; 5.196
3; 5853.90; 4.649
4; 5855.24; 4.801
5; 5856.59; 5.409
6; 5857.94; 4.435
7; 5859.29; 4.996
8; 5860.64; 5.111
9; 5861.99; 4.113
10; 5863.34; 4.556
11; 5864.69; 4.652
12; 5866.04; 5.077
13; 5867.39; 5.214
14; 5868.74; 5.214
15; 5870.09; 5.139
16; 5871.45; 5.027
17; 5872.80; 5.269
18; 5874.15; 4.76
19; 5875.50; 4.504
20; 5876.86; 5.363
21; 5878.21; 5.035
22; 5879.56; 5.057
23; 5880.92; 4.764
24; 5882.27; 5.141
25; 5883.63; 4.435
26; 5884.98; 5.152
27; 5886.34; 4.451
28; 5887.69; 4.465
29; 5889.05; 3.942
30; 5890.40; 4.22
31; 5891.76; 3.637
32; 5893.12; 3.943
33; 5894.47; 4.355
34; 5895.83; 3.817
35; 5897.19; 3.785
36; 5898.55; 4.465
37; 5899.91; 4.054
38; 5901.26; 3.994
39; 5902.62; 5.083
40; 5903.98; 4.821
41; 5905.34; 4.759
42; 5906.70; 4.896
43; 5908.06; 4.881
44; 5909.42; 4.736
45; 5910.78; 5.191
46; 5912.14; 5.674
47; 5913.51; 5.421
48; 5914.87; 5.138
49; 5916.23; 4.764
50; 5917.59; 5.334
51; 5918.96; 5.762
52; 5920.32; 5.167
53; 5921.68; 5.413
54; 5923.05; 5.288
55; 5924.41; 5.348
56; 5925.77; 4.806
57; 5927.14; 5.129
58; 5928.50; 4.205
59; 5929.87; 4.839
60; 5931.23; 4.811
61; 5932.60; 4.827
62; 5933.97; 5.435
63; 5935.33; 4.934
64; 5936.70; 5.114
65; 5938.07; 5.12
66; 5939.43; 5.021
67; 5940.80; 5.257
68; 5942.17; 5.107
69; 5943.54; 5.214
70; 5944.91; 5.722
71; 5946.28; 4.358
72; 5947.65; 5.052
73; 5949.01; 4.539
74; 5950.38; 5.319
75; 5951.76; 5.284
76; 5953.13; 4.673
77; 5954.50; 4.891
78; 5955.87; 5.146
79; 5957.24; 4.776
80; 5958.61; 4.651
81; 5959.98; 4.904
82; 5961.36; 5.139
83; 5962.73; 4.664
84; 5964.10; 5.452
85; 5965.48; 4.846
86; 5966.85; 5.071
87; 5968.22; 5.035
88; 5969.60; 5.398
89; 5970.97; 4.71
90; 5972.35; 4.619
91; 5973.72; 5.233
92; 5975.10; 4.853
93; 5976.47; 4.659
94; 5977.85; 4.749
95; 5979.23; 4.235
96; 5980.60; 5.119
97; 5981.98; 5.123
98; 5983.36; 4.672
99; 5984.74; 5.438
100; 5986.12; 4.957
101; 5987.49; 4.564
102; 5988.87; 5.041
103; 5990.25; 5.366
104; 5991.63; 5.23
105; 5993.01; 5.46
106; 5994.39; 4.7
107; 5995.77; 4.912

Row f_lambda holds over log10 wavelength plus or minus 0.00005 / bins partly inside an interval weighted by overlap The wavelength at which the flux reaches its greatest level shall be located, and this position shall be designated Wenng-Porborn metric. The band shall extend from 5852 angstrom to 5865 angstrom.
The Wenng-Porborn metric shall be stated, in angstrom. 5856.59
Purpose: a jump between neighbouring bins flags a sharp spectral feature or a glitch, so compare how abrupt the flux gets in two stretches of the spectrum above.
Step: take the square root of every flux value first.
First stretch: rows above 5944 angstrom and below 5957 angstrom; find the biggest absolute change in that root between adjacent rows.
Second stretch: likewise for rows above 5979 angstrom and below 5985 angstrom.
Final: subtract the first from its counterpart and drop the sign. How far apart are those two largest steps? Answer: 0.10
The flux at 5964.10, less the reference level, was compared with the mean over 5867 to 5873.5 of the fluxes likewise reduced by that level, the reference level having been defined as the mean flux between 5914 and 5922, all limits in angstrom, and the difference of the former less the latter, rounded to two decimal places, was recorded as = 0.28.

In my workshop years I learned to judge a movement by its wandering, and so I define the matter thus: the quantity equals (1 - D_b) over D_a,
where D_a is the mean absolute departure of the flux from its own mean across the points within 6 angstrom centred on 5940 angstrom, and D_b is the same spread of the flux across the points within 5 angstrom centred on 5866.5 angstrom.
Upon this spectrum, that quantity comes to 12.3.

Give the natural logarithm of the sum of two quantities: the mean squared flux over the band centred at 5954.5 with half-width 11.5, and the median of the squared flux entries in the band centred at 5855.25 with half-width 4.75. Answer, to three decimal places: 3.909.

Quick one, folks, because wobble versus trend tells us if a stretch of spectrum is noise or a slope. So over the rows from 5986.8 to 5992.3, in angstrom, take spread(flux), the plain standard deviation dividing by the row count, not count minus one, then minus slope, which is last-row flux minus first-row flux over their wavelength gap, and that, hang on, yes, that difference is 0.14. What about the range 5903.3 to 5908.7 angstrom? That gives 0.04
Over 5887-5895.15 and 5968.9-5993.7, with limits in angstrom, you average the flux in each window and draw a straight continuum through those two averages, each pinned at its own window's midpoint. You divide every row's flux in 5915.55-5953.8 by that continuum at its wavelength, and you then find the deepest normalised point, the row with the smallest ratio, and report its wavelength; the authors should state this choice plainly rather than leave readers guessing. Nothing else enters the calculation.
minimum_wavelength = 5946.28 angstrom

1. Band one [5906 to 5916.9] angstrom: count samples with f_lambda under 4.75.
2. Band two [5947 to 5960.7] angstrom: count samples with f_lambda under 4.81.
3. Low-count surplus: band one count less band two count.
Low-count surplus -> -3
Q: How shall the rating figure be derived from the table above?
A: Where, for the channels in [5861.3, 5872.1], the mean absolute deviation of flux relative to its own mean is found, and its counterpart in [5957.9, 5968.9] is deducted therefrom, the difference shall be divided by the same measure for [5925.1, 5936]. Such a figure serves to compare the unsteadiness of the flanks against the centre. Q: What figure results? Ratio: 0.6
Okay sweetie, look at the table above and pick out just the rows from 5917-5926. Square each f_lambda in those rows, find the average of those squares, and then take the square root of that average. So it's 5.31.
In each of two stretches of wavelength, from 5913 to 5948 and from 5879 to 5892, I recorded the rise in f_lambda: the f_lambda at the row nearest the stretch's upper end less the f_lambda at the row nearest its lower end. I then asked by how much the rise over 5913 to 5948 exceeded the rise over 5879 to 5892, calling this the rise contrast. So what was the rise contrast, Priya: 1.1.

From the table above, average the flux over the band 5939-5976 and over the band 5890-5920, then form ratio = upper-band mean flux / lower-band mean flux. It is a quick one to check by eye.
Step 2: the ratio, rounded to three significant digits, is 1.07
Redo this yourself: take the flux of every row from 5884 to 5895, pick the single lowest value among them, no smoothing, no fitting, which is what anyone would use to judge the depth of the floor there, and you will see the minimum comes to 3.637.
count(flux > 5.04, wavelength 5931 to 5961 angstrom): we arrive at 11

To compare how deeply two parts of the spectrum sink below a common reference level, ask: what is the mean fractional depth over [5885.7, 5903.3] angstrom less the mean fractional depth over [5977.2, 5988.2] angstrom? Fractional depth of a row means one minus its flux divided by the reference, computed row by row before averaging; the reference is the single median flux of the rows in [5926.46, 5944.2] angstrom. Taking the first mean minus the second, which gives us 0.13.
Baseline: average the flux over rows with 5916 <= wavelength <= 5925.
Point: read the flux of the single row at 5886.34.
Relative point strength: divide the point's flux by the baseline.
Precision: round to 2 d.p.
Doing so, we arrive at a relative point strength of 0.84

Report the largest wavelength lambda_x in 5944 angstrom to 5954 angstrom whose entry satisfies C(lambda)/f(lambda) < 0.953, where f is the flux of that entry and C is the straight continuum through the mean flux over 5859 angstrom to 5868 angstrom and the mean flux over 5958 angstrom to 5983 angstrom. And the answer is 5951.76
